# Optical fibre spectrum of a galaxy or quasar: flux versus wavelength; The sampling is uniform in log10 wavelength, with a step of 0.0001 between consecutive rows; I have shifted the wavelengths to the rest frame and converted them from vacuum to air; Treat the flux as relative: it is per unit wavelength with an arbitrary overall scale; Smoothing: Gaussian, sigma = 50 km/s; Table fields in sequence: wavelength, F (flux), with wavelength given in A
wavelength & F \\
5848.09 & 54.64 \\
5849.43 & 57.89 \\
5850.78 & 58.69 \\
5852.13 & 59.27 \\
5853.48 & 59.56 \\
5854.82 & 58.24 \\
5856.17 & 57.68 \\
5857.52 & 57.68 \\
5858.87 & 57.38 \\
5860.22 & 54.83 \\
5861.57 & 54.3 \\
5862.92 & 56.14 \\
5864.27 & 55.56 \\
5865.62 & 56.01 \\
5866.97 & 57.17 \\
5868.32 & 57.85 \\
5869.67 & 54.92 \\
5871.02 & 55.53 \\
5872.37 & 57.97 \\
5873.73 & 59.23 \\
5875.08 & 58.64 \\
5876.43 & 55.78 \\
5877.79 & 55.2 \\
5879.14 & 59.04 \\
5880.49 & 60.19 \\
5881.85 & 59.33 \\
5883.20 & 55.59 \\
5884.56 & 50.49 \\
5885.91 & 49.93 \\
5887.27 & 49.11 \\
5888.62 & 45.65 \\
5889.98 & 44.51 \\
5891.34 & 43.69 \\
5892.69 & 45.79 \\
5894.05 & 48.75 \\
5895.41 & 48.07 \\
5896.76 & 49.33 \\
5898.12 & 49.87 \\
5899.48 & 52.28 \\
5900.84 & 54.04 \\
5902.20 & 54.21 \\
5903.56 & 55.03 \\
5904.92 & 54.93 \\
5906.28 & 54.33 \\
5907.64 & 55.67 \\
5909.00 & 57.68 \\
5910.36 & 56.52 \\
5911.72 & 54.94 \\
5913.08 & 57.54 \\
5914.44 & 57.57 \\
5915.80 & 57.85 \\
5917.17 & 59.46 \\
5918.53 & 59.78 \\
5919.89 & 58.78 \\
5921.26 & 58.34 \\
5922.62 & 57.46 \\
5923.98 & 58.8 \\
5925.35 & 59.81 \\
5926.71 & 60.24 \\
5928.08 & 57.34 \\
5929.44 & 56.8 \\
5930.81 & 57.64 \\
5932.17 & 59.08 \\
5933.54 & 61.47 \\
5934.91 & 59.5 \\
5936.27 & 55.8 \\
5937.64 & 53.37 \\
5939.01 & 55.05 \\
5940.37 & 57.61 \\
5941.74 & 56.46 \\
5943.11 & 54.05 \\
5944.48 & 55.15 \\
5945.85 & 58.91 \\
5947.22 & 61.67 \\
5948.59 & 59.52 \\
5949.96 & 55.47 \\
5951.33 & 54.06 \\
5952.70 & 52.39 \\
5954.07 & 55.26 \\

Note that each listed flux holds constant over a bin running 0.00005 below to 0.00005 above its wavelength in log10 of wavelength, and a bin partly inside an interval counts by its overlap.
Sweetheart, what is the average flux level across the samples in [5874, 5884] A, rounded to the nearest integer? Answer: 58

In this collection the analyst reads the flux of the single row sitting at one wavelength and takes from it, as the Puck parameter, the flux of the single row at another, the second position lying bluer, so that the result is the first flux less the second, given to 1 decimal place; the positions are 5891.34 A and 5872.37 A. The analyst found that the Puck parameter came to -14.3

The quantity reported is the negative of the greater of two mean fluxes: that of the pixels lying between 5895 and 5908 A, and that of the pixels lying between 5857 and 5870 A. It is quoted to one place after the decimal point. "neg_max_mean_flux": -56.2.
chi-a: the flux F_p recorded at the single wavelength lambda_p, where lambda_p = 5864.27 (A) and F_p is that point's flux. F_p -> 55.56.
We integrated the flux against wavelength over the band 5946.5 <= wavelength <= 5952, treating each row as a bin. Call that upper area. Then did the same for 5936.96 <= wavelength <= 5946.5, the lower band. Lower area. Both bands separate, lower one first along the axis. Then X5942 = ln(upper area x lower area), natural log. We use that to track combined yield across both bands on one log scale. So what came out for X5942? 12.04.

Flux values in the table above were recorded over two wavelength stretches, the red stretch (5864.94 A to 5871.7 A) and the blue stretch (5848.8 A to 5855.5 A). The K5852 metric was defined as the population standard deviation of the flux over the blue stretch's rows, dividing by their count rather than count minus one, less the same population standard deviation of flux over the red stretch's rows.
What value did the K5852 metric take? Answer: -0.45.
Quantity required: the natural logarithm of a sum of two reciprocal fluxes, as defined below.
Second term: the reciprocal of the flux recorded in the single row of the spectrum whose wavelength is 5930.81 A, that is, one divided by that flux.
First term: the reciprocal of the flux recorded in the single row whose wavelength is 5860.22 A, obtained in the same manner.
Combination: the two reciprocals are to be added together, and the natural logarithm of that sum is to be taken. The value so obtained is -3.34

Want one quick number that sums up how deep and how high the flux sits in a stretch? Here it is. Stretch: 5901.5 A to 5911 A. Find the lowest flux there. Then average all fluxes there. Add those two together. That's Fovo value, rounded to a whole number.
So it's 110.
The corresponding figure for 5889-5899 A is 91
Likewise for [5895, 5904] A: 100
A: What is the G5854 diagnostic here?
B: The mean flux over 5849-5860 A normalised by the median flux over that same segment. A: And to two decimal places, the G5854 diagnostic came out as 1.00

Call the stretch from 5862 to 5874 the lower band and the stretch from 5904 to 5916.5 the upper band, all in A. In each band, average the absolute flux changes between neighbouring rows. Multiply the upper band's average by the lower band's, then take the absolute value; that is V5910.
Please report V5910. 1.5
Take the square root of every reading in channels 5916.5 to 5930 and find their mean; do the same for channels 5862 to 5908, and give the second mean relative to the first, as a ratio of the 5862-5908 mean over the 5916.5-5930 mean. 0.954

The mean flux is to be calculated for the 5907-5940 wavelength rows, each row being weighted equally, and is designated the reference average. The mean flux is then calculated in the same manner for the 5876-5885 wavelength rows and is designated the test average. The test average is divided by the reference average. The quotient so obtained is 0.98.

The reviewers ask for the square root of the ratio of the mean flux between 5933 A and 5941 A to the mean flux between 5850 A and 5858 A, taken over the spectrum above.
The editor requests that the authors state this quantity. 0.99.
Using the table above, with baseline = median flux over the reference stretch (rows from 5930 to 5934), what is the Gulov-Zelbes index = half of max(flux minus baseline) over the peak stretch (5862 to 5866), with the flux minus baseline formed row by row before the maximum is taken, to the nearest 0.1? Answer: -1.5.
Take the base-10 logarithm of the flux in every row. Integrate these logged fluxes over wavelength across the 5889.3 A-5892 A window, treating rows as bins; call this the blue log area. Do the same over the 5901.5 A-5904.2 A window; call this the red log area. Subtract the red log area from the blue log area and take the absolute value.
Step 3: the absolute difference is 0.26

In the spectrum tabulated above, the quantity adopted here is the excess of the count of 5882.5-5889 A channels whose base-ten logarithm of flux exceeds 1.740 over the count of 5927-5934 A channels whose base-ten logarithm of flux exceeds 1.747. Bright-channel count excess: -4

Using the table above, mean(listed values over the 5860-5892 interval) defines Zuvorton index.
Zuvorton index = 54.4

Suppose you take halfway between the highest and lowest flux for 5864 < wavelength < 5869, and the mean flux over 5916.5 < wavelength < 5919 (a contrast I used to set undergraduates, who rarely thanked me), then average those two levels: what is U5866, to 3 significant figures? 58.2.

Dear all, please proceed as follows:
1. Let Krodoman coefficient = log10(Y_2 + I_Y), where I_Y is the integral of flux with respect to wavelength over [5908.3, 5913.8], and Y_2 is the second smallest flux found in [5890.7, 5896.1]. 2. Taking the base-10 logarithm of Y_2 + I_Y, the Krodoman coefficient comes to 2.55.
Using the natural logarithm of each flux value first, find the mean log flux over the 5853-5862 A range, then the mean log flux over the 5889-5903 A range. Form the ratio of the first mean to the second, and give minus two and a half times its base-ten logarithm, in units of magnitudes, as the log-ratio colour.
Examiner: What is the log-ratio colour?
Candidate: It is -0.04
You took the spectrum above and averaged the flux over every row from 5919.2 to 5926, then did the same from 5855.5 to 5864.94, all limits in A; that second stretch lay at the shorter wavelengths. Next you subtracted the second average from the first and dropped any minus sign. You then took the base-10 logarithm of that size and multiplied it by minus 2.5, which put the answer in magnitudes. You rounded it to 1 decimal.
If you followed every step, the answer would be -1.0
